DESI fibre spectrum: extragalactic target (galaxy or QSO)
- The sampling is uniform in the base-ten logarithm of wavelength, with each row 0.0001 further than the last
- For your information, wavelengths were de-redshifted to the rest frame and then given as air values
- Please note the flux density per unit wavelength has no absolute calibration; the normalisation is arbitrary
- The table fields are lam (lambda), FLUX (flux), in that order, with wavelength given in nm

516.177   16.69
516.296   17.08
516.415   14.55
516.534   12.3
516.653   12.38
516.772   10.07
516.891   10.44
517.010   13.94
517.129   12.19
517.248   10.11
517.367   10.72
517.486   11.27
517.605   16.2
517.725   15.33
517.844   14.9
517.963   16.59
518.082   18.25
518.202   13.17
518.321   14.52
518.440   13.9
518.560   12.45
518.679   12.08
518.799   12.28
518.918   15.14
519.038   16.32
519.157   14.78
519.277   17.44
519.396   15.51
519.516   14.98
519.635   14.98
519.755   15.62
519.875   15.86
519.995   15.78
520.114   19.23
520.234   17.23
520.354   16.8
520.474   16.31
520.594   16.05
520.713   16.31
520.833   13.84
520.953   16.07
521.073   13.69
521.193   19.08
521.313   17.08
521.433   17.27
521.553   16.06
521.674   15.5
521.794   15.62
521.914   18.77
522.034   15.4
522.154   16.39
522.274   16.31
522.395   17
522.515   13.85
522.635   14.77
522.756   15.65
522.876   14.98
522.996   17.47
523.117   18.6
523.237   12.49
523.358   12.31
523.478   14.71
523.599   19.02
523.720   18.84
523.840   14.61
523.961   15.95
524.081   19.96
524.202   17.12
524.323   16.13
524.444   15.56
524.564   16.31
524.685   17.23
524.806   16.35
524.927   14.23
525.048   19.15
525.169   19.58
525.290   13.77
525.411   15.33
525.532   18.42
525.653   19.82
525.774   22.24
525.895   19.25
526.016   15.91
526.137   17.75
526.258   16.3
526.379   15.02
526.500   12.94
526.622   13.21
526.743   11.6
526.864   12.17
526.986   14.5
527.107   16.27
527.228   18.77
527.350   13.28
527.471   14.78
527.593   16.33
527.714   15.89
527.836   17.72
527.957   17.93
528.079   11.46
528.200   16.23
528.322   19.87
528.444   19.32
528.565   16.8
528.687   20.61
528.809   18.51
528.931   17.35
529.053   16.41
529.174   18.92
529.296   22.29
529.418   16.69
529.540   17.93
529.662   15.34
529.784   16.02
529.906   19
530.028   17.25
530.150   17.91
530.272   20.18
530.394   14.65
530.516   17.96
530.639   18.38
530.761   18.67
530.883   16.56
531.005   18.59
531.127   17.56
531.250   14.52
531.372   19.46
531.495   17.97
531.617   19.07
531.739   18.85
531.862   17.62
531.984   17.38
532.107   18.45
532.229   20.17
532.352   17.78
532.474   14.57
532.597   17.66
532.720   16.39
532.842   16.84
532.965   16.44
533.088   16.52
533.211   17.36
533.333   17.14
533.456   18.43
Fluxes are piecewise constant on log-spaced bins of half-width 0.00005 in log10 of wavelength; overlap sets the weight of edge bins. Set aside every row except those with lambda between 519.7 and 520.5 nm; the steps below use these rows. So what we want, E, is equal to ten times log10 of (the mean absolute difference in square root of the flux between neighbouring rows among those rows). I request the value -8.8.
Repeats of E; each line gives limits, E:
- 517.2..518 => -6.9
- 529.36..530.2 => -7.0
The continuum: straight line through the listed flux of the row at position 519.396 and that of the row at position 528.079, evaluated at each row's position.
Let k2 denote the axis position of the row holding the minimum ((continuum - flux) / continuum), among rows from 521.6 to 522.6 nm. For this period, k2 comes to 521.914 nm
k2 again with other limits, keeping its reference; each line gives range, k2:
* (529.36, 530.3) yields 530.272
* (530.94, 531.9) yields 531.372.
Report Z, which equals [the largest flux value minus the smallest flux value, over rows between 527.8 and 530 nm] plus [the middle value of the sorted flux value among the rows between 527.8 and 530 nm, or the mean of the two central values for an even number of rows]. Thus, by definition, 28.7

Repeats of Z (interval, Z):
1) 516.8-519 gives 21.7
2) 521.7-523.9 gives 22.3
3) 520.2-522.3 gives 21.7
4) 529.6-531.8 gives 23.6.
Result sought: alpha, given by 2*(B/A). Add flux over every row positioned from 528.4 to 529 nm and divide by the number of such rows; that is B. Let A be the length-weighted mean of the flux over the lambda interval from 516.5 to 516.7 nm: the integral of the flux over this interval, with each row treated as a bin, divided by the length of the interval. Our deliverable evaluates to 3.0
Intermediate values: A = 12.3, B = 18.5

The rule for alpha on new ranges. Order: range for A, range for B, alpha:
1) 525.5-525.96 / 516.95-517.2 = 1.3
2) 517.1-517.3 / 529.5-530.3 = 3.2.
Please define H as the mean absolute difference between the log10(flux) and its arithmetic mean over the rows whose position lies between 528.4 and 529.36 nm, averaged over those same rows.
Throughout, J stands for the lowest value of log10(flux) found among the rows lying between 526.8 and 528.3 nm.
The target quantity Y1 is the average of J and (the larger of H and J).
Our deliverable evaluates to 1.06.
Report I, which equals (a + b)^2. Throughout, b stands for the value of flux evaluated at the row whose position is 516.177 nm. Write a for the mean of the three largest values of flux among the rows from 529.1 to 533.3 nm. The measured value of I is 1412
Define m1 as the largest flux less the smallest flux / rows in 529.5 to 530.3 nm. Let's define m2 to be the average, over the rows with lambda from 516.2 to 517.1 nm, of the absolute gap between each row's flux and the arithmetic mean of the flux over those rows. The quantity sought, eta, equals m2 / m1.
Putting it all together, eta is 0.39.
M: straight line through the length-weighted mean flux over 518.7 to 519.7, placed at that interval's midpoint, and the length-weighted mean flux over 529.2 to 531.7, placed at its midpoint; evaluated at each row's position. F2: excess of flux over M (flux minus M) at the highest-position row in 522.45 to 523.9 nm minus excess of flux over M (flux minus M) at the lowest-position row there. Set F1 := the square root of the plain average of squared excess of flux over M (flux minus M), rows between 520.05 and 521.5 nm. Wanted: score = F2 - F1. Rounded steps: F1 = 1.98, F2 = 0.4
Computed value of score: -1.5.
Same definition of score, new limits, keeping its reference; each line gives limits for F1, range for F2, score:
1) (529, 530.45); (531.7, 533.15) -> -4.7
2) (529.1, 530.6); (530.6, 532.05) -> -3.4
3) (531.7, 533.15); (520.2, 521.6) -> -3.2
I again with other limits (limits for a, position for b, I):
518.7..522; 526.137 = 1353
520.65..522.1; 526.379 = 1115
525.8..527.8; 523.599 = 1415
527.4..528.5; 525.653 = 1510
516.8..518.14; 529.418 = 1136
